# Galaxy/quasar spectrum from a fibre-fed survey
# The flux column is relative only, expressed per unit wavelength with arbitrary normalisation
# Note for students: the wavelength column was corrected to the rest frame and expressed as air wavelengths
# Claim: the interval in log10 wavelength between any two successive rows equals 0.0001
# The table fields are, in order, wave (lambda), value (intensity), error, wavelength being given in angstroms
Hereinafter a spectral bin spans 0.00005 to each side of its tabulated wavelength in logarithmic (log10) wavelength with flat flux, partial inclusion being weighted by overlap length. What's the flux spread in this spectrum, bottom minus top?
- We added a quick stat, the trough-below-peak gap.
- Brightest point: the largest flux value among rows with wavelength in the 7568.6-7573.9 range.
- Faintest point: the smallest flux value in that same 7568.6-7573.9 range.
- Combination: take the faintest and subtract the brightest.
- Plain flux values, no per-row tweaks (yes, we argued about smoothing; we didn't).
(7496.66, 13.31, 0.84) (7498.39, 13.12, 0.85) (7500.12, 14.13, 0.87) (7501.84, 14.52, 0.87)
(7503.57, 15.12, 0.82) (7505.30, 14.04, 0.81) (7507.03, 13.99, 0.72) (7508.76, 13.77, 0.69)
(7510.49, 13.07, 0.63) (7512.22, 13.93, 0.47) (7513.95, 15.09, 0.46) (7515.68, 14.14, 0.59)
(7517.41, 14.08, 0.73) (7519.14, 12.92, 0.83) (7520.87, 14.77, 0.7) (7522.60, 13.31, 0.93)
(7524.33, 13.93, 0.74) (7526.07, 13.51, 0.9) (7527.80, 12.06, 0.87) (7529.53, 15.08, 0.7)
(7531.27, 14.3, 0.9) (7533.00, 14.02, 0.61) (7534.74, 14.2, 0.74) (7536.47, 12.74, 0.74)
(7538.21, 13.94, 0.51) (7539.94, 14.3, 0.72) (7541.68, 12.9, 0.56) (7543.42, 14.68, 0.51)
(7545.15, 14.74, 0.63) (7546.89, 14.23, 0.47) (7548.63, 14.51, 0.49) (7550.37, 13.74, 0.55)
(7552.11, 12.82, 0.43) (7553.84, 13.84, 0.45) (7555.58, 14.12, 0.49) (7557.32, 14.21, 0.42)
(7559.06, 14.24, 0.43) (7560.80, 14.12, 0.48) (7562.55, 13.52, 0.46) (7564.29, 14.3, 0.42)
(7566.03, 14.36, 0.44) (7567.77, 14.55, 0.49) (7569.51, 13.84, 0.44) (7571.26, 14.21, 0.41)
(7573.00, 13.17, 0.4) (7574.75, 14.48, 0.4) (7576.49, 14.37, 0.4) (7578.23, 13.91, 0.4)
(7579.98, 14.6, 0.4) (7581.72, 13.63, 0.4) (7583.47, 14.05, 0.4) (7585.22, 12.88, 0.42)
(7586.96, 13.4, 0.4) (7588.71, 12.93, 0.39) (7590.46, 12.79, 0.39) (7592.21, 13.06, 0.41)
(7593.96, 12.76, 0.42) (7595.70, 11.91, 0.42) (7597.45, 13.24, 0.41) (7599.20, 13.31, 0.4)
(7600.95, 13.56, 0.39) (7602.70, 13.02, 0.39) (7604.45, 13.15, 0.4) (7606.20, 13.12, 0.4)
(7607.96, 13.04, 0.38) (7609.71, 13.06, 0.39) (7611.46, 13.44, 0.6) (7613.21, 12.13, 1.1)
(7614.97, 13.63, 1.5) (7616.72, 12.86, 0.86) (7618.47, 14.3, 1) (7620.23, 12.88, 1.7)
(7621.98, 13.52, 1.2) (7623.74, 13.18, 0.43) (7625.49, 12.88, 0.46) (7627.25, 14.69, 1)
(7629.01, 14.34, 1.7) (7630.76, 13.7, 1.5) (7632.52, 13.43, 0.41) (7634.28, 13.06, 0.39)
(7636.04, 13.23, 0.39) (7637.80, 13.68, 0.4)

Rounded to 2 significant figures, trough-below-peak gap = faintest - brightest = -1.0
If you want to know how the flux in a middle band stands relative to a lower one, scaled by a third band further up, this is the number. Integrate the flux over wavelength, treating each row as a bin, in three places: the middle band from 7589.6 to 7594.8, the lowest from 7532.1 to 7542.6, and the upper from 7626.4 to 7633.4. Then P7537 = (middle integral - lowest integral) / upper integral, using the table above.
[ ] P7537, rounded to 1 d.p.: -0.8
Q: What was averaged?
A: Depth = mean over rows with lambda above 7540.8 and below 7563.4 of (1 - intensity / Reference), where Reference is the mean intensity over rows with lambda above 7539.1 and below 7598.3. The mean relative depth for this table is -0.01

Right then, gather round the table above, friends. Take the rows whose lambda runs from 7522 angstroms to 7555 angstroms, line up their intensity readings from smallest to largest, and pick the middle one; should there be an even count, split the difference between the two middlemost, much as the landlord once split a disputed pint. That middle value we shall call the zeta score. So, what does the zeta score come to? 13.9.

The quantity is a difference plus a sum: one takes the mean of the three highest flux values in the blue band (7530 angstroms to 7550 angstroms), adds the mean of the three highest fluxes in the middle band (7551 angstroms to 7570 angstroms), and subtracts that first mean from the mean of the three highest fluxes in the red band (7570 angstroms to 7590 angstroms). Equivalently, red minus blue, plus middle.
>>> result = 14.2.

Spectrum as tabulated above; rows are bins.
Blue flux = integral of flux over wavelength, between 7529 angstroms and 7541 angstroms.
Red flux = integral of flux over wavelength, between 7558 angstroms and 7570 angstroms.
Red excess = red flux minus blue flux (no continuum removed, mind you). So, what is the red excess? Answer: 1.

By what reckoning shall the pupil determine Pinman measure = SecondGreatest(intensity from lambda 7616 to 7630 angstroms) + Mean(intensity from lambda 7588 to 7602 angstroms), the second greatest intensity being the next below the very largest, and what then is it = 27.3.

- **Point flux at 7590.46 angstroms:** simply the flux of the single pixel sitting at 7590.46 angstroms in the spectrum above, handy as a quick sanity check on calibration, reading 12.79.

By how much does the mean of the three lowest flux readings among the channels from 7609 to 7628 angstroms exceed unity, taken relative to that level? 11.6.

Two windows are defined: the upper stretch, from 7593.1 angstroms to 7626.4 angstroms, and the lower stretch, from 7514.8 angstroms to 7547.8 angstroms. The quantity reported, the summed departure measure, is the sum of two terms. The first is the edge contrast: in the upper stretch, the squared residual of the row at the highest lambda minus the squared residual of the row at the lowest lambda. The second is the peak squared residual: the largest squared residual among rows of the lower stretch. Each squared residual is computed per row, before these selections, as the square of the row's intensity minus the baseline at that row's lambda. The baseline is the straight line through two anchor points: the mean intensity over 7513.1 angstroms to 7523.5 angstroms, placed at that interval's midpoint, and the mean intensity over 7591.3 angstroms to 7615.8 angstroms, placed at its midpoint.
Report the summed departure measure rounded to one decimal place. 3.4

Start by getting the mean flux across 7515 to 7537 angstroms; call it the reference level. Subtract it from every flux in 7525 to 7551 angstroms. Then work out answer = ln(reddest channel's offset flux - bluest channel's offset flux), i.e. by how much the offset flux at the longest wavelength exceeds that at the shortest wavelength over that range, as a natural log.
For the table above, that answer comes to -1.47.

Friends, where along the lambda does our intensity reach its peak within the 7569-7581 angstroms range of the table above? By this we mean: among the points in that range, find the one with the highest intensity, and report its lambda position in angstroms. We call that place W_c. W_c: 7579.98 angstroms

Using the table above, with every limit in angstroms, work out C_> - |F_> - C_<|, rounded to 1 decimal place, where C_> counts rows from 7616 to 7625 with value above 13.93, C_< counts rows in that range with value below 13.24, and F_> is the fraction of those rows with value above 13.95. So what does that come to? -1.8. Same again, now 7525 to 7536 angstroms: 3.7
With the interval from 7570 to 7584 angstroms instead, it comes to 4.6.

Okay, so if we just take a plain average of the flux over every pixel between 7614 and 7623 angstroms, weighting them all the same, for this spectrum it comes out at 13.4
